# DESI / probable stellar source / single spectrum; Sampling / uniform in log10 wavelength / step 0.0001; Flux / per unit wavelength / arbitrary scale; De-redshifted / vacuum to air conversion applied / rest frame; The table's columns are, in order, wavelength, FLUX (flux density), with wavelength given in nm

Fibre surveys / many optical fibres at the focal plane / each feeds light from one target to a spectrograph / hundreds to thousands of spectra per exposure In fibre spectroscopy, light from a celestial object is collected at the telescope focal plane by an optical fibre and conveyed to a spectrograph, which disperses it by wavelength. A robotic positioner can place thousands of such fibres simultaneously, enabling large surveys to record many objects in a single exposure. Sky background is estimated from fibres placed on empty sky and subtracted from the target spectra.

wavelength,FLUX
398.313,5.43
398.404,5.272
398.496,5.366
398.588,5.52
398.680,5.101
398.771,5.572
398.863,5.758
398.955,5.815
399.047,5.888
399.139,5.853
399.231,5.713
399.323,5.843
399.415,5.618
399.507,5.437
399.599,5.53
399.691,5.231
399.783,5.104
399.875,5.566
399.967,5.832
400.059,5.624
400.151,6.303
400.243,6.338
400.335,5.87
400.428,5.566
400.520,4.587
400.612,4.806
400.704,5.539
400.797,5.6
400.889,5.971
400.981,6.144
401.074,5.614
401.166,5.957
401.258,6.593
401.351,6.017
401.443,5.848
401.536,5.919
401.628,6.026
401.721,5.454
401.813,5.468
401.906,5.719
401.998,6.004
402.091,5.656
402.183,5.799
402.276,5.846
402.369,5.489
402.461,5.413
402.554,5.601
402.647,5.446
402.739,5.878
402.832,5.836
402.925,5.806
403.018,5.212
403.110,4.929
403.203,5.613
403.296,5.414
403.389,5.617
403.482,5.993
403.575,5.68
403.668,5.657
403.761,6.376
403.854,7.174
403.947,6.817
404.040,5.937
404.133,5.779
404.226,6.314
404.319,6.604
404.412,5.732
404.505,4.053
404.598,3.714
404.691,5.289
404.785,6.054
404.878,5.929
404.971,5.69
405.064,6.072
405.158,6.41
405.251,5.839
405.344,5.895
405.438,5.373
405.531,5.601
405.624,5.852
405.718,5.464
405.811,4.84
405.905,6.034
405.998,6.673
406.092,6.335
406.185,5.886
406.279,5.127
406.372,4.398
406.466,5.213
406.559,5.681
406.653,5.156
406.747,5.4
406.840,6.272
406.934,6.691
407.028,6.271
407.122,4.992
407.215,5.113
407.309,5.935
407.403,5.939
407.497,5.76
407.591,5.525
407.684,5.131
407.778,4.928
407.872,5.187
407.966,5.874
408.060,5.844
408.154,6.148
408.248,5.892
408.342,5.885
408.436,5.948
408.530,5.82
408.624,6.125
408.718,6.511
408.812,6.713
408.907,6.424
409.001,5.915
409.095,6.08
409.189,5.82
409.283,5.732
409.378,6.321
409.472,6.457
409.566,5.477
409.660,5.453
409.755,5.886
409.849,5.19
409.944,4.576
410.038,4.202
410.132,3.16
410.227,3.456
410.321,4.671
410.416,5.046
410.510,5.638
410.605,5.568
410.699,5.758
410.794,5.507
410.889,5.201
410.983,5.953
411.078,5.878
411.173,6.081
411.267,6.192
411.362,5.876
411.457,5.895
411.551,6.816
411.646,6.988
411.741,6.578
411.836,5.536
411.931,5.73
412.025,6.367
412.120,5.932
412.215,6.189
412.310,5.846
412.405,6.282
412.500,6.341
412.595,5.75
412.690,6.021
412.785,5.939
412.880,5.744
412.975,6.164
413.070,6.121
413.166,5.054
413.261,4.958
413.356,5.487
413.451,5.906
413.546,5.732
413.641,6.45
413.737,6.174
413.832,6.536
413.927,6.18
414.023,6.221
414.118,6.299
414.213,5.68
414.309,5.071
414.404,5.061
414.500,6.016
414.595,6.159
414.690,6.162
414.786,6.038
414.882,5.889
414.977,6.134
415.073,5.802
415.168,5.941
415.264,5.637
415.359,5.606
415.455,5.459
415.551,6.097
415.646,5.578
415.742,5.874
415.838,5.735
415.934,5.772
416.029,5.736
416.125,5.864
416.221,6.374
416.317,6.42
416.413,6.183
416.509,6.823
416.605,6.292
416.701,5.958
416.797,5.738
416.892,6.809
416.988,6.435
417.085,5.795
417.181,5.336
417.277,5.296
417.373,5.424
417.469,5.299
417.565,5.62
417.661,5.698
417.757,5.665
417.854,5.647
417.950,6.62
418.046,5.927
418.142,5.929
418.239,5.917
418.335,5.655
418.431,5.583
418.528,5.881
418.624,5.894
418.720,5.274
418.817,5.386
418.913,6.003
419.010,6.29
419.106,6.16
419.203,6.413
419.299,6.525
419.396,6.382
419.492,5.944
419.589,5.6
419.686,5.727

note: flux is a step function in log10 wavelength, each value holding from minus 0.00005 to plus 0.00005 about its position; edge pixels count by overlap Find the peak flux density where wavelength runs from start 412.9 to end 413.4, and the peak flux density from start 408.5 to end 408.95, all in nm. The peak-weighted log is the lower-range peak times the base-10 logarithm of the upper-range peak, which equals 5.30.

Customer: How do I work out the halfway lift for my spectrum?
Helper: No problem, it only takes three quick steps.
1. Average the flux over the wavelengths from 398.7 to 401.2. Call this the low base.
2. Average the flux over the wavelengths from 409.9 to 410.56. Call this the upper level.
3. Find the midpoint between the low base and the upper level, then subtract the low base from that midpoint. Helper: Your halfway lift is -0.63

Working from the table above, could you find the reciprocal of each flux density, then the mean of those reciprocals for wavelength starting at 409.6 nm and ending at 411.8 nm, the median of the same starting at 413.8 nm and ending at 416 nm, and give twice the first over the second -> 2.24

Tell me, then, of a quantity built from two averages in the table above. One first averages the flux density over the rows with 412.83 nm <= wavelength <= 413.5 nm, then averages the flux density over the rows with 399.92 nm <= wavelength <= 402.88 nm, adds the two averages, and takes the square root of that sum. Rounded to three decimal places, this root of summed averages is 3.373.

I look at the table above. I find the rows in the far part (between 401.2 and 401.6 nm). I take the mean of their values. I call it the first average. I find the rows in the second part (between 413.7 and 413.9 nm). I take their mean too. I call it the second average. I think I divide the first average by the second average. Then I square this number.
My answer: 0.92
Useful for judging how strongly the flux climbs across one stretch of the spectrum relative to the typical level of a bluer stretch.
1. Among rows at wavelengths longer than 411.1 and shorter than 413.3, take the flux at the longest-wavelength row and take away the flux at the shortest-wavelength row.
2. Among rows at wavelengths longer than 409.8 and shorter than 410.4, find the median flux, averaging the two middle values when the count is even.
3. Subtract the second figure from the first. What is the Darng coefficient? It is -5.5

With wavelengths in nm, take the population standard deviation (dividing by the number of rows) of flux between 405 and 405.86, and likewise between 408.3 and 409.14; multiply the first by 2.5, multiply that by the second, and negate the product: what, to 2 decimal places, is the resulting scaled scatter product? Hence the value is -0.32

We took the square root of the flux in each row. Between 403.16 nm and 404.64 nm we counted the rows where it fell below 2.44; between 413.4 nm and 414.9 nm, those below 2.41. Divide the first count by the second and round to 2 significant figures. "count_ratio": 2.5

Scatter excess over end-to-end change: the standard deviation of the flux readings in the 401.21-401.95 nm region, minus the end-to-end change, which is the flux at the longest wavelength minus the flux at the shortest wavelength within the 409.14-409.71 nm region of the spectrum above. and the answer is 0.7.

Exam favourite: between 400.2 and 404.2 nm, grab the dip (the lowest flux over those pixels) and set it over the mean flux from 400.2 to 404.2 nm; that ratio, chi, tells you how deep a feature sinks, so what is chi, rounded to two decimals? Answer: 0.80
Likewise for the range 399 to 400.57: 0.81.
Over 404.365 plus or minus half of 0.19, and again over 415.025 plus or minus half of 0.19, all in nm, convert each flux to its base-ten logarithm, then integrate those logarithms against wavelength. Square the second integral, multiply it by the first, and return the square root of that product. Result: 0.057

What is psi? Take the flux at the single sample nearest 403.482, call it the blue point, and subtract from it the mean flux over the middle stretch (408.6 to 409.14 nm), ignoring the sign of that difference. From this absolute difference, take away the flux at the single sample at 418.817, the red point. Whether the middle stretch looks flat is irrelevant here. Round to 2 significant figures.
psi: -5.1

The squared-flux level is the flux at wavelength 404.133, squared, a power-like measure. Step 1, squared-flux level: 33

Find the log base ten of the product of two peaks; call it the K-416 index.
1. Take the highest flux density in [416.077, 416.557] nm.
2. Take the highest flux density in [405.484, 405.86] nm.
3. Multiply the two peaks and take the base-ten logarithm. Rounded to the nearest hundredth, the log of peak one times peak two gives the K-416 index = 1.60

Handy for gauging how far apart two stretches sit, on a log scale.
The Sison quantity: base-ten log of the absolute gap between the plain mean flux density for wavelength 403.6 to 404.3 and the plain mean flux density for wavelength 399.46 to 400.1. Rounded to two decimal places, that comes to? -0.09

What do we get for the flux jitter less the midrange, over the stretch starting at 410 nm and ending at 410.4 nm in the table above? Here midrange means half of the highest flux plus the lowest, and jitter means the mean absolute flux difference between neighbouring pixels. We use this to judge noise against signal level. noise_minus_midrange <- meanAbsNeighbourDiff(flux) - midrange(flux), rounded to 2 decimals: -3.06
